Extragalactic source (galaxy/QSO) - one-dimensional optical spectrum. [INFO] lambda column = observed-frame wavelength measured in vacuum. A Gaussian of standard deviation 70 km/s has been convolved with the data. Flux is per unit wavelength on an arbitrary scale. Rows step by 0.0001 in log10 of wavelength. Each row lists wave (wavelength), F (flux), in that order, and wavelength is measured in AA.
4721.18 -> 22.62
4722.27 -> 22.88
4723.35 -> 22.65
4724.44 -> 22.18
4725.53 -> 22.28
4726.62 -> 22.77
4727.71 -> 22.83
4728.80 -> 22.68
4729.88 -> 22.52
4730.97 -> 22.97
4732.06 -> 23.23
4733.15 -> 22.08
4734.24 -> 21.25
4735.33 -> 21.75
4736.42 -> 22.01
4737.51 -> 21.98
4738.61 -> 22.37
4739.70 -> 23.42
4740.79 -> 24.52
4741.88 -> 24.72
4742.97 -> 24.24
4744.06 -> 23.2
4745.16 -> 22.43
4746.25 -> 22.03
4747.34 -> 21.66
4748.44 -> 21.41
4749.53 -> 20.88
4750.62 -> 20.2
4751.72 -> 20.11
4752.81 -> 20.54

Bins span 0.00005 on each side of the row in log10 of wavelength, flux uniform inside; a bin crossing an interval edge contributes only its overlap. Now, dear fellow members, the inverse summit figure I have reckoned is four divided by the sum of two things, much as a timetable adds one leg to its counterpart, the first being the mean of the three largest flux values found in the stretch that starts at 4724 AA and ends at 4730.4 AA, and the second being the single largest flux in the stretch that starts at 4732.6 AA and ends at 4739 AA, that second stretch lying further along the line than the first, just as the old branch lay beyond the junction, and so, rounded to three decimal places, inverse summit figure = 0.089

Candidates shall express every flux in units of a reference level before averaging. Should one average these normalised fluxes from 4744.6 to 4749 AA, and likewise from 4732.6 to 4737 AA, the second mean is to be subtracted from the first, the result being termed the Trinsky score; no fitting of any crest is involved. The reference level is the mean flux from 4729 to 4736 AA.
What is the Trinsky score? 0.00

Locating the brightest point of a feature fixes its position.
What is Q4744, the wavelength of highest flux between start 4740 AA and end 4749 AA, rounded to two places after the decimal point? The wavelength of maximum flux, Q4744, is 4741.88 AA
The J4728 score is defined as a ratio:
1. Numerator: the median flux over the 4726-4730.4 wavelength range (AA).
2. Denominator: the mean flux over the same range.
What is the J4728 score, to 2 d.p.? 1.00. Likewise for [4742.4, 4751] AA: 0.99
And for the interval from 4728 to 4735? 1.01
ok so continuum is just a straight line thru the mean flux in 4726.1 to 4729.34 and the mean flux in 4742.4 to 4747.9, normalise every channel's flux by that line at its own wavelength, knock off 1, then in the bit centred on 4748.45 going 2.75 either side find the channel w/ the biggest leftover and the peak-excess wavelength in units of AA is 4746.25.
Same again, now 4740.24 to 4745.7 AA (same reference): 4741.88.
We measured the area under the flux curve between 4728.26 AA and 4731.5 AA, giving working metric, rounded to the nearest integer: 74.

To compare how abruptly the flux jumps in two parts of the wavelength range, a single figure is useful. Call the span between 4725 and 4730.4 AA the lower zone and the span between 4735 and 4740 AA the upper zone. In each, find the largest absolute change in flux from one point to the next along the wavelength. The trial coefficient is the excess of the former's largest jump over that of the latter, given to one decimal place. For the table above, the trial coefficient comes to -0.6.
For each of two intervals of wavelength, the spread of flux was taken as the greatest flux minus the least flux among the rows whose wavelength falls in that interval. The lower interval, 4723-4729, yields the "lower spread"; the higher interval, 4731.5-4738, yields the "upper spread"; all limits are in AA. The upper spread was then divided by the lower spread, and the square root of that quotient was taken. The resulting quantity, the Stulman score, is 1.7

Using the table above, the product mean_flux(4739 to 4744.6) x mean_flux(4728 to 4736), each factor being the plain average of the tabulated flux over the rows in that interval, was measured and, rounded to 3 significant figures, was 537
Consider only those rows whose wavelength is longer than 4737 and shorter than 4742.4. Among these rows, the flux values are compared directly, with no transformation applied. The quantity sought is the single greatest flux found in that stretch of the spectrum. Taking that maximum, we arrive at 24.72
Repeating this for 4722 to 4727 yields 22.88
